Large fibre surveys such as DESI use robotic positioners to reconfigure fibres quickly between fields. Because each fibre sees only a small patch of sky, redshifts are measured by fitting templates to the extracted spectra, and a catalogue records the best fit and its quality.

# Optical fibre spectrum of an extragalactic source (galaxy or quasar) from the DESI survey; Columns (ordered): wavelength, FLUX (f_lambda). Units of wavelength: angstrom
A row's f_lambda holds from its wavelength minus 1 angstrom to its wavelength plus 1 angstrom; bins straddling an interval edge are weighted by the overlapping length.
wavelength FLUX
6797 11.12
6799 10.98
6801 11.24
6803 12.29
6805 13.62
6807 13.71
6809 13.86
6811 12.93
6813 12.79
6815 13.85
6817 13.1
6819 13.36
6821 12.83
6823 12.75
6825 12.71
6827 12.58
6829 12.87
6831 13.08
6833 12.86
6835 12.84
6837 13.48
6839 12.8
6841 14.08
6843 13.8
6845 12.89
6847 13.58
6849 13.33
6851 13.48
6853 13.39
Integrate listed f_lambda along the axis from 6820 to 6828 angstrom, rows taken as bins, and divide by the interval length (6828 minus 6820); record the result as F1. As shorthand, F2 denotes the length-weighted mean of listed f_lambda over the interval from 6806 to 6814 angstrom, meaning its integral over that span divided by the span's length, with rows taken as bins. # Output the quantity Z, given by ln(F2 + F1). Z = 3.26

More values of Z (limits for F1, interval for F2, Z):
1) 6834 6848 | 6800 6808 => 3.26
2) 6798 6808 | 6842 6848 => 3.25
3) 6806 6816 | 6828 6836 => 3.27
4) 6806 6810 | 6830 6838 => 3.29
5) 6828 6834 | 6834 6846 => 3.27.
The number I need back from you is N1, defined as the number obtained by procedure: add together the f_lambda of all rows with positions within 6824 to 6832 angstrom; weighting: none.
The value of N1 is 51.2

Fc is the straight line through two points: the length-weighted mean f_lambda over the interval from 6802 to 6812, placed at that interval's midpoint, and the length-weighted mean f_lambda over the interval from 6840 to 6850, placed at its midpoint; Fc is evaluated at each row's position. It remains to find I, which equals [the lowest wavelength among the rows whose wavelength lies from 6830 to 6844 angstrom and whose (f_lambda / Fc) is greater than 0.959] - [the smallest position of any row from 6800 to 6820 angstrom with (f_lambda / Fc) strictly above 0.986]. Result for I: 26 angstrom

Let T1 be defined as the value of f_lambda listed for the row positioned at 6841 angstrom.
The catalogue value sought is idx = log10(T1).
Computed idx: 1.15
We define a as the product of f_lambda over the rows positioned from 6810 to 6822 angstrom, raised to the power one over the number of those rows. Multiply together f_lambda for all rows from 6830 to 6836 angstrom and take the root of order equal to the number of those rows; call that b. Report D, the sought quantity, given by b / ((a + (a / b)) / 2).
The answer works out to 1.83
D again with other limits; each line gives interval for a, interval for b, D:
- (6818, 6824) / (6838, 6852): 1.92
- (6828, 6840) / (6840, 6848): 1.95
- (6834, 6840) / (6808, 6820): 1.90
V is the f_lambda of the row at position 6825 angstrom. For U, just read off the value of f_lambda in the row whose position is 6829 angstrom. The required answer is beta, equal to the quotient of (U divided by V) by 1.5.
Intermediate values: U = 12.87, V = 12.71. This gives 0.68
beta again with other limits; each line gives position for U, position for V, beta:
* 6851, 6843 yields 0.65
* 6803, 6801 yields 0.73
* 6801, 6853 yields 0.56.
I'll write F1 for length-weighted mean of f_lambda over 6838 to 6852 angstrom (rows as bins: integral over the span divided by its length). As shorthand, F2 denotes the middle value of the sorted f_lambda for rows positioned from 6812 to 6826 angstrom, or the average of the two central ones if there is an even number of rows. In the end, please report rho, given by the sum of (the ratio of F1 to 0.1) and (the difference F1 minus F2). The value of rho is 135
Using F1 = 13.4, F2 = 12.8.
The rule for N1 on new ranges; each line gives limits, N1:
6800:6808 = 50.9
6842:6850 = 53.6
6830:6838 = 52.3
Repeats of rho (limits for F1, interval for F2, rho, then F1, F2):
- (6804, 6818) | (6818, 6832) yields 135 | 13.4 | 12.8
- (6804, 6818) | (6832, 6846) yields 135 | 13.4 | 12.9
